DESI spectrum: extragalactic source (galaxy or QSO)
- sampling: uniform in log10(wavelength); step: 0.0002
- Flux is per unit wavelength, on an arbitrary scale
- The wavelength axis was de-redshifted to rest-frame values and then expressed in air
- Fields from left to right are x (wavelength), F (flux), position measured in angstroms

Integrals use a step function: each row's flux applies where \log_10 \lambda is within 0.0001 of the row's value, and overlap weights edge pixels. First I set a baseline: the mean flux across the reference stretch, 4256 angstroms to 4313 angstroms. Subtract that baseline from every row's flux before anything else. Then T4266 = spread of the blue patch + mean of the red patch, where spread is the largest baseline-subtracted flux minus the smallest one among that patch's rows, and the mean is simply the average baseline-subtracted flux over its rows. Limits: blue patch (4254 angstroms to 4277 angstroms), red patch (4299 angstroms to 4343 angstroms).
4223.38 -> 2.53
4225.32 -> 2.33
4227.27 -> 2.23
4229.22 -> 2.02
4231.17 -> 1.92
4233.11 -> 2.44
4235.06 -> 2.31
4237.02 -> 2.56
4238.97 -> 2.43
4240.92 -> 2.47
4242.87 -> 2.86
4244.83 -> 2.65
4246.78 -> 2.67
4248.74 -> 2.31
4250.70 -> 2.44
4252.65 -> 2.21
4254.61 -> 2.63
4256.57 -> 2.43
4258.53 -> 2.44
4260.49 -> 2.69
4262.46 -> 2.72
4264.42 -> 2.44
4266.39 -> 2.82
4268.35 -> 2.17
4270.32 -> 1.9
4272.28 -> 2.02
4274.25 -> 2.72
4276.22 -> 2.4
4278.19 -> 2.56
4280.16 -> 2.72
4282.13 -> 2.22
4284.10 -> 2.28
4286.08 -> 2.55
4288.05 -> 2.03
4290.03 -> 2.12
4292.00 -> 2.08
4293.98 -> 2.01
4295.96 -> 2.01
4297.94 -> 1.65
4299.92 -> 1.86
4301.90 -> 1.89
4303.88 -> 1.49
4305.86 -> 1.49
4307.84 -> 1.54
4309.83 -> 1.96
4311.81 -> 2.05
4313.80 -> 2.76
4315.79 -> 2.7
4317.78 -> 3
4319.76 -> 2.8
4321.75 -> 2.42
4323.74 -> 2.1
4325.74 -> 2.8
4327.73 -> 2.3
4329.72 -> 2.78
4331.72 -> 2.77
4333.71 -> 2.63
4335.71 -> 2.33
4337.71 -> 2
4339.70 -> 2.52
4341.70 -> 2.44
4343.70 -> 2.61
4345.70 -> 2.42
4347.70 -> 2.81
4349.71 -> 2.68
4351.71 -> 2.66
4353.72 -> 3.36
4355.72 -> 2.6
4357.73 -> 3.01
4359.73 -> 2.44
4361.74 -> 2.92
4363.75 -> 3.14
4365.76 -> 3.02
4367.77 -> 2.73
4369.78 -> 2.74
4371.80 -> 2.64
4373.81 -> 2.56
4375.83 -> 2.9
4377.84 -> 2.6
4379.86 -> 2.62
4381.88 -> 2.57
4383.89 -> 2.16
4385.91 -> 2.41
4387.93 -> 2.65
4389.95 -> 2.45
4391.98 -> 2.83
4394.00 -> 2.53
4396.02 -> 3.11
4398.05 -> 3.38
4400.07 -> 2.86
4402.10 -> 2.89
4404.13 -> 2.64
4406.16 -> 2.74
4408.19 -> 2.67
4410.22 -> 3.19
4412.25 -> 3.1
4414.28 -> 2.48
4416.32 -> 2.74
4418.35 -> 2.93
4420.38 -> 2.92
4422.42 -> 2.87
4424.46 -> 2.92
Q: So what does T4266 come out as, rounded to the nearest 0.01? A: 1.04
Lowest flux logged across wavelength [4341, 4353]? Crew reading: 2.42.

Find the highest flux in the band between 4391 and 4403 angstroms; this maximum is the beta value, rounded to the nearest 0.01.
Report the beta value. 3.38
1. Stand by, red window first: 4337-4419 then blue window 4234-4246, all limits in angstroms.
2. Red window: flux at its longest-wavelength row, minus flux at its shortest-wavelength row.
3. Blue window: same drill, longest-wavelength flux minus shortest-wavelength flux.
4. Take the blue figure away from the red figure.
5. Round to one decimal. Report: 0.6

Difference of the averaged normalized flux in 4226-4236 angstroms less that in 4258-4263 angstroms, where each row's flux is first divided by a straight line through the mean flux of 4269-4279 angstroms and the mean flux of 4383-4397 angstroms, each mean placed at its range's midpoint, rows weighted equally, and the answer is -0.16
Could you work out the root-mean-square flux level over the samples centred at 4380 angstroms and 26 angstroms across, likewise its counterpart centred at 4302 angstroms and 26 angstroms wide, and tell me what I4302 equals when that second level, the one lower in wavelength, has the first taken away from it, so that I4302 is -0.7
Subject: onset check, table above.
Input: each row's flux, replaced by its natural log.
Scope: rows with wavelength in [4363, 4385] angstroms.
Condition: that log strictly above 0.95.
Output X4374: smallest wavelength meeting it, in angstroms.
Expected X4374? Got 4363.75 angstroms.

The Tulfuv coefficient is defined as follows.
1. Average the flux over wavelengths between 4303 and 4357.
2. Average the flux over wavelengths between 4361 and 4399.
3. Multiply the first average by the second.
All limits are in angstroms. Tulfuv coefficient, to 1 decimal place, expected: 6.7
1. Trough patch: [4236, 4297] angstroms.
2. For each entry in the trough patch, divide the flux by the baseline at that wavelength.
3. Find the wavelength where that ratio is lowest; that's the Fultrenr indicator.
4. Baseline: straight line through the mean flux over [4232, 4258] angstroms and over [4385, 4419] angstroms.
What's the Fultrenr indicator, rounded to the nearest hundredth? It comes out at 4270.32 angstroms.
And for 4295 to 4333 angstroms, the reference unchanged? 4305.86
